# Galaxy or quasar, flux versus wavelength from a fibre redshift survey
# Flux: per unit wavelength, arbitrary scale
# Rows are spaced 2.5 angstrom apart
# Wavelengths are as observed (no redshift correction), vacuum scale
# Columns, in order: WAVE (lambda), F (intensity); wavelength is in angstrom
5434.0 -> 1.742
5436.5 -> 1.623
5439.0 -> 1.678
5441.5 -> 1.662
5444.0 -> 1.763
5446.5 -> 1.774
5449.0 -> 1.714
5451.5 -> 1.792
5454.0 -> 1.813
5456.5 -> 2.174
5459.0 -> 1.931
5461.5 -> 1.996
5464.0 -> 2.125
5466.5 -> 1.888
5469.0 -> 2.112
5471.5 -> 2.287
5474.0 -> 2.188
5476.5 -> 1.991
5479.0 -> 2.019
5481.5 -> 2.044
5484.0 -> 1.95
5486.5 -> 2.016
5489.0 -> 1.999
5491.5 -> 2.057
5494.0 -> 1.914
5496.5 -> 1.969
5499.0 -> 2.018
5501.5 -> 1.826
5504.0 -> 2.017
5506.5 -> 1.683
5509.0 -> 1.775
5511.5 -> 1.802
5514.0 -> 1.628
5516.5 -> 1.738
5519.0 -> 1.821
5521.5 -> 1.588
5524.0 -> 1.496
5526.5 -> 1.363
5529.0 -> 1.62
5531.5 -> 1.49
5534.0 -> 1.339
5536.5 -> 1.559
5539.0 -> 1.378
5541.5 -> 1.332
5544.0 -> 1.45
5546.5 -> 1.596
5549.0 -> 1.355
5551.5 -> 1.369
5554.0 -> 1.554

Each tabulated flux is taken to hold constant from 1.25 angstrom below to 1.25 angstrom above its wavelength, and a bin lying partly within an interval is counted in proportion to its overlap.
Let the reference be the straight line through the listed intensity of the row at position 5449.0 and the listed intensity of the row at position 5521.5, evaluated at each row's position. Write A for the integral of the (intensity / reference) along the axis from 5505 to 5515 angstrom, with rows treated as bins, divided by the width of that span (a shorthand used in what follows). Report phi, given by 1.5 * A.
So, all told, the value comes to 1.615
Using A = 1.08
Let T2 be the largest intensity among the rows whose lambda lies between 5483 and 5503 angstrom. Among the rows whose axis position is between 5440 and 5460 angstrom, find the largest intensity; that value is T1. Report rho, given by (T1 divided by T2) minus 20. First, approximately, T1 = 2.174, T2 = 2.057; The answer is -18.9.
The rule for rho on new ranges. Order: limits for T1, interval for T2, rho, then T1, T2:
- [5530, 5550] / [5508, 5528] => -19.1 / 1.596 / 1.821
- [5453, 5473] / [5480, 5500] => -18.9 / 2.287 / 2.057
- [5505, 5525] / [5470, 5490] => -19.2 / 1.821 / 2.287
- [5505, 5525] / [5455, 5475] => -19.2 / 1.821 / 2.287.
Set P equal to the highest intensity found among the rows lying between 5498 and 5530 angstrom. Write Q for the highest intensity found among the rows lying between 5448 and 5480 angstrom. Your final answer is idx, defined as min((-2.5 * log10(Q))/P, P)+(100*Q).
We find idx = 228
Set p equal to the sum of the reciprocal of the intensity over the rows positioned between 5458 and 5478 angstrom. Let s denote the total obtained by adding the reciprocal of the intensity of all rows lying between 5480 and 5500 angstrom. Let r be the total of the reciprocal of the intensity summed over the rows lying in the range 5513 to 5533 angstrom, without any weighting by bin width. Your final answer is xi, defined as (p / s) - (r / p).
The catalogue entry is -0.3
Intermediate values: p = 3.9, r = 5.1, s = 4.01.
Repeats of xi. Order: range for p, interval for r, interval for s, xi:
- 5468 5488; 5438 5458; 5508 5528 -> -0.4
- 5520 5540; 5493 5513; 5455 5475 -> 0.6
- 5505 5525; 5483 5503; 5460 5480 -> 0.4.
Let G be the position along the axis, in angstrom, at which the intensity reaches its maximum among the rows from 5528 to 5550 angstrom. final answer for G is 5529.0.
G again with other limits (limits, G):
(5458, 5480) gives 5471.5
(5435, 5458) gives 5456.5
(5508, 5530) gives 5519.0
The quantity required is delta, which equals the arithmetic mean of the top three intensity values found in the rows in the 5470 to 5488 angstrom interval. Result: 2.17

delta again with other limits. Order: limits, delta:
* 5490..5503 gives 2.01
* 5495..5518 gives 2.00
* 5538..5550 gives 1.47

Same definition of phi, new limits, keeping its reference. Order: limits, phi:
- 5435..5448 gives 1.478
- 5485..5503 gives 1.808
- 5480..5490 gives 1.819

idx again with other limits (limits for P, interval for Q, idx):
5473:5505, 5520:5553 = 162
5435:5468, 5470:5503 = 228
